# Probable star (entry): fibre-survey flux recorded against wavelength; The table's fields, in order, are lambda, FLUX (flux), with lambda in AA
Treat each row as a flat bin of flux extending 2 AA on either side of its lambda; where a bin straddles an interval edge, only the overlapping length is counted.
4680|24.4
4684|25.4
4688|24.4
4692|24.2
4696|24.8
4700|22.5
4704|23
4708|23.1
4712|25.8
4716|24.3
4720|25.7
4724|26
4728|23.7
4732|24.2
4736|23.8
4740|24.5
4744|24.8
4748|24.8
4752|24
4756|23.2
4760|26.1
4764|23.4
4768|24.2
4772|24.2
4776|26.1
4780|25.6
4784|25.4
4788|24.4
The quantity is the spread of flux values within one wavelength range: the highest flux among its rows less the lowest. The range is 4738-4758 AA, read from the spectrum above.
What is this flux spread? 1.6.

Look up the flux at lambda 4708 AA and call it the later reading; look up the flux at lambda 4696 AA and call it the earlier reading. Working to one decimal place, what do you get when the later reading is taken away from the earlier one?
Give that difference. 1.7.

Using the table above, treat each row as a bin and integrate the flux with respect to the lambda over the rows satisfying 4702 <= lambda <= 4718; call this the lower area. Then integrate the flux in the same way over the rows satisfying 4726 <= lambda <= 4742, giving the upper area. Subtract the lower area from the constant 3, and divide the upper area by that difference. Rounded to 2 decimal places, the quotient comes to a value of -1.01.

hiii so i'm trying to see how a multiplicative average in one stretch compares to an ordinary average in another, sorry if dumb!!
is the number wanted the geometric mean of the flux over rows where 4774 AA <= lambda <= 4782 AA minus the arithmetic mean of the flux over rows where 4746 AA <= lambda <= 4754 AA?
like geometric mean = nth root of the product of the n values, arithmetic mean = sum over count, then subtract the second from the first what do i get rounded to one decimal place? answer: 1.4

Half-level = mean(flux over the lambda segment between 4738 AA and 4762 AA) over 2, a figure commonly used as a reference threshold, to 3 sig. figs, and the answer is 12.3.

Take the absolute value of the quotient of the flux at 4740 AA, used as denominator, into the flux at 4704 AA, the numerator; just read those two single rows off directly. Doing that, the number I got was 0.94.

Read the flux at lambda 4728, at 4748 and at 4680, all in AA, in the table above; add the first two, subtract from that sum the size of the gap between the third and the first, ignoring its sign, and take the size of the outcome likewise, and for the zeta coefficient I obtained 47.8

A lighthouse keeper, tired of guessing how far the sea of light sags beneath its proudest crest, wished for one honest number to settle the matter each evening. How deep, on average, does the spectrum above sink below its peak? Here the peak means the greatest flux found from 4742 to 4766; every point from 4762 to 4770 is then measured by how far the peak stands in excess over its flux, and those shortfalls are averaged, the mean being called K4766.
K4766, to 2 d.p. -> 2.30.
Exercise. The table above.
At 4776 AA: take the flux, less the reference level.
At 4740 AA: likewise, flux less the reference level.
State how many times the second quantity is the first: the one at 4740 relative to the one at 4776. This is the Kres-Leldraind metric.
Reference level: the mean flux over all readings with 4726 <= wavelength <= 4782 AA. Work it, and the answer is 0.0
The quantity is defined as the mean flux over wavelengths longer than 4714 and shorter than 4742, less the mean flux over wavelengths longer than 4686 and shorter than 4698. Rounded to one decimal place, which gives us 0.1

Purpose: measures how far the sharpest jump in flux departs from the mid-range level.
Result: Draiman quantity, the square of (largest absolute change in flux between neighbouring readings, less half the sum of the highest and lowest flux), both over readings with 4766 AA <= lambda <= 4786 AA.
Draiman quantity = 541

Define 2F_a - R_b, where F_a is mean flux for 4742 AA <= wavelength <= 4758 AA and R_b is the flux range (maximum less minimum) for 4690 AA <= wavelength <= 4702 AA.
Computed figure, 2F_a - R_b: 46.1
